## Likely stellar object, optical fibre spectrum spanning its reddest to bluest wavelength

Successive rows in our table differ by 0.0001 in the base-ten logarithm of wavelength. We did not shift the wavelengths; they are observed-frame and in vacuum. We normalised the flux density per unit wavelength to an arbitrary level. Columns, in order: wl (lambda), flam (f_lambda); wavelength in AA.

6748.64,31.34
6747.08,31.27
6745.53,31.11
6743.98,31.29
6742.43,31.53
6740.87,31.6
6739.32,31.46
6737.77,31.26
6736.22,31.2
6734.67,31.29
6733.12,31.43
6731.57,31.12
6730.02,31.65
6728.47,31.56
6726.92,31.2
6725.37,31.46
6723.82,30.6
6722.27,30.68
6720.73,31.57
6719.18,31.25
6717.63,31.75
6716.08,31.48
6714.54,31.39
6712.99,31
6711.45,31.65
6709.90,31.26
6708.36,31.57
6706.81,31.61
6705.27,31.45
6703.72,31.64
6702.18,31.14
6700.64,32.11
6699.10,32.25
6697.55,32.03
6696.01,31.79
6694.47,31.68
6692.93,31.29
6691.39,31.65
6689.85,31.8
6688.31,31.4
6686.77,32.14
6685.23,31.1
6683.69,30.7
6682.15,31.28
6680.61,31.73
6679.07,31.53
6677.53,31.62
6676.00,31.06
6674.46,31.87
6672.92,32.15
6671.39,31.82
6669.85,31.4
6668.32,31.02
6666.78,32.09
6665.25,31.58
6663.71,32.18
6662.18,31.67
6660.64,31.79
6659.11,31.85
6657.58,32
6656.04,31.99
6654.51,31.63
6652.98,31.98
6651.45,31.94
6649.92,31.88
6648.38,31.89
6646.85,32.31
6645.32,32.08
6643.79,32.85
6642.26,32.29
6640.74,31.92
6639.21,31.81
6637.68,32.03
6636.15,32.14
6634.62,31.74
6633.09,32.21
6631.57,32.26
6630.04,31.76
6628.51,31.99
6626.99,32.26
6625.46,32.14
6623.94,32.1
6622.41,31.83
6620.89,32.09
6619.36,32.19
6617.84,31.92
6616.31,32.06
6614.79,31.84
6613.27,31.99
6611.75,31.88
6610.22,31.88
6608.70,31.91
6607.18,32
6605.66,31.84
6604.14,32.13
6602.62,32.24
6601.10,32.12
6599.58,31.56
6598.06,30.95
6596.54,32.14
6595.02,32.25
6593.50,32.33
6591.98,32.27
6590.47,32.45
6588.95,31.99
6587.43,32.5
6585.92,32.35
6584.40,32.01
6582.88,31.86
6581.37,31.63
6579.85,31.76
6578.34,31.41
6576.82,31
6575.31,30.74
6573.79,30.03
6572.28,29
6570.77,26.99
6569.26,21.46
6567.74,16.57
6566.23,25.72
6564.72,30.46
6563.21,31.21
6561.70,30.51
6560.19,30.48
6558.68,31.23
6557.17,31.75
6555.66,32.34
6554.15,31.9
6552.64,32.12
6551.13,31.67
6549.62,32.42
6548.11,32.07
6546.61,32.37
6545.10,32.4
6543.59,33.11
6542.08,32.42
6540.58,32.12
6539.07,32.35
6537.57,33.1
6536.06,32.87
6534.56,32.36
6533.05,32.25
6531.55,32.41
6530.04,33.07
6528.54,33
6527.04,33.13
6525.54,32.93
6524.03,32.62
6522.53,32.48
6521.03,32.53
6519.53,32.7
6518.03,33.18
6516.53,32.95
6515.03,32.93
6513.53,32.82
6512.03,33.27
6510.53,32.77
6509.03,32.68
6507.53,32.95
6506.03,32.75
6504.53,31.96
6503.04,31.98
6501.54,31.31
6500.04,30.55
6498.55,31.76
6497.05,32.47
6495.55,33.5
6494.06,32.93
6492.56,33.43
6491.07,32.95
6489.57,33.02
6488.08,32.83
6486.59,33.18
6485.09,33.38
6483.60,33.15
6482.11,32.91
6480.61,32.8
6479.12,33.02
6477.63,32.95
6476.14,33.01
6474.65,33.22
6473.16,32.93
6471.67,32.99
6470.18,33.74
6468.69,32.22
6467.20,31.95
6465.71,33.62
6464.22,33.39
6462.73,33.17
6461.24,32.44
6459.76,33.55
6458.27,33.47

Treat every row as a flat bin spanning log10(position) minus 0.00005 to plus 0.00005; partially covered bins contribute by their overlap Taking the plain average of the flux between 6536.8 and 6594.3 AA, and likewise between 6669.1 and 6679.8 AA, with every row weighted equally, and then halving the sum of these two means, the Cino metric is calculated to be 31.2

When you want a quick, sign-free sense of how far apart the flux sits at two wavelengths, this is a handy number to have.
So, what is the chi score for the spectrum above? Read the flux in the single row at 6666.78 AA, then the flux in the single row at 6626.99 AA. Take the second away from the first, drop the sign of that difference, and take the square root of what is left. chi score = 0.4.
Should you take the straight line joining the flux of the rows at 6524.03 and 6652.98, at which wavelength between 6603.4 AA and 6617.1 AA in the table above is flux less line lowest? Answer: 6605.66 AA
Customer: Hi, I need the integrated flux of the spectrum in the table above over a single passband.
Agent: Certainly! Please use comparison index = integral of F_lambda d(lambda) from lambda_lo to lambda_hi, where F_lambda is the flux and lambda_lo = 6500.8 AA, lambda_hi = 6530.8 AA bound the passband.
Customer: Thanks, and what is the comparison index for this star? 981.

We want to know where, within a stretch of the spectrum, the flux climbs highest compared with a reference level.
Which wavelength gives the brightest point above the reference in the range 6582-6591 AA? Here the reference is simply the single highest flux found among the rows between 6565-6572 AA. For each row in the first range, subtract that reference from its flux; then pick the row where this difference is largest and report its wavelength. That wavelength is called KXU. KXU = 6587.43 AA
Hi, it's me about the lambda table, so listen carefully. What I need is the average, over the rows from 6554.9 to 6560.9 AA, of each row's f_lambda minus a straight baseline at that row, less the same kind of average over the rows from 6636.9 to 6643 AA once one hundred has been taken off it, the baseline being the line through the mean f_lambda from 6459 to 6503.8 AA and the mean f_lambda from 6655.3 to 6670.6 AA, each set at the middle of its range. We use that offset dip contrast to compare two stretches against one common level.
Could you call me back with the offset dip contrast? 99.0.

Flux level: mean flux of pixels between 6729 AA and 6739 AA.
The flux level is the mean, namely 31.3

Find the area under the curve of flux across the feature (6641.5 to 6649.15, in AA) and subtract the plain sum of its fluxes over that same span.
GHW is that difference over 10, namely 8.56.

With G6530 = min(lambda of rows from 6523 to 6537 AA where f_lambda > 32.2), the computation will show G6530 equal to 6524.03 AA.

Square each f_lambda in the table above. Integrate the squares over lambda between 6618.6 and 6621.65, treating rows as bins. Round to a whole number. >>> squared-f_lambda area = 3149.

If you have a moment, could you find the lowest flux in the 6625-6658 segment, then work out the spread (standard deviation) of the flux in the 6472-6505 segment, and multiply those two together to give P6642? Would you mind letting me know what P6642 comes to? 23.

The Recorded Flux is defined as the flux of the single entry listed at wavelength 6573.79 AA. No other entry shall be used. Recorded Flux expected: 30.03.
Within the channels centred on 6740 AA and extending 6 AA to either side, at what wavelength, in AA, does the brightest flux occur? 6740.87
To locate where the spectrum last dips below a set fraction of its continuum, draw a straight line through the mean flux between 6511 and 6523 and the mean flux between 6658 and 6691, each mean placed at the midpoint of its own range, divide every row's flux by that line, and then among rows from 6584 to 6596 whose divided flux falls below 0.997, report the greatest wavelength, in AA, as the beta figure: 6588.95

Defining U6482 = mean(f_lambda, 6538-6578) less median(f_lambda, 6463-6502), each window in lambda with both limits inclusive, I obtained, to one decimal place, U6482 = -2.8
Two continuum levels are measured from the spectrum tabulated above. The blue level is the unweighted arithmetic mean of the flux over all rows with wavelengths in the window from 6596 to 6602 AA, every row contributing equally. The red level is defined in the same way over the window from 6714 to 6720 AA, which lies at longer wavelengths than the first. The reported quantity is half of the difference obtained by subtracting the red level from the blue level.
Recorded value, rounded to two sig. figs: 0.11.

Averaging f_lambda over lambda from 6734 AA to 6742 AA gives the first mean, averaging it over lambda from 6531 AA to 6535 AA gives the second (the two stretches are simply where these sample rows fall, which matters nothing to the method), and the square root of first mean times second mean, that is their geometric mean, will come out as 31.8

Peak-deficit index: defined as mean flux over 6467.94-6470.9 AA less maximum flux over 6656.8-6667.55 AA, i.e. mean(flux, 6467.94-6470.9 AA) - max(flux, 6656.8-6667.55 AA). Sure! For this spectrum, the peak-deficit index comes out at 0.8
